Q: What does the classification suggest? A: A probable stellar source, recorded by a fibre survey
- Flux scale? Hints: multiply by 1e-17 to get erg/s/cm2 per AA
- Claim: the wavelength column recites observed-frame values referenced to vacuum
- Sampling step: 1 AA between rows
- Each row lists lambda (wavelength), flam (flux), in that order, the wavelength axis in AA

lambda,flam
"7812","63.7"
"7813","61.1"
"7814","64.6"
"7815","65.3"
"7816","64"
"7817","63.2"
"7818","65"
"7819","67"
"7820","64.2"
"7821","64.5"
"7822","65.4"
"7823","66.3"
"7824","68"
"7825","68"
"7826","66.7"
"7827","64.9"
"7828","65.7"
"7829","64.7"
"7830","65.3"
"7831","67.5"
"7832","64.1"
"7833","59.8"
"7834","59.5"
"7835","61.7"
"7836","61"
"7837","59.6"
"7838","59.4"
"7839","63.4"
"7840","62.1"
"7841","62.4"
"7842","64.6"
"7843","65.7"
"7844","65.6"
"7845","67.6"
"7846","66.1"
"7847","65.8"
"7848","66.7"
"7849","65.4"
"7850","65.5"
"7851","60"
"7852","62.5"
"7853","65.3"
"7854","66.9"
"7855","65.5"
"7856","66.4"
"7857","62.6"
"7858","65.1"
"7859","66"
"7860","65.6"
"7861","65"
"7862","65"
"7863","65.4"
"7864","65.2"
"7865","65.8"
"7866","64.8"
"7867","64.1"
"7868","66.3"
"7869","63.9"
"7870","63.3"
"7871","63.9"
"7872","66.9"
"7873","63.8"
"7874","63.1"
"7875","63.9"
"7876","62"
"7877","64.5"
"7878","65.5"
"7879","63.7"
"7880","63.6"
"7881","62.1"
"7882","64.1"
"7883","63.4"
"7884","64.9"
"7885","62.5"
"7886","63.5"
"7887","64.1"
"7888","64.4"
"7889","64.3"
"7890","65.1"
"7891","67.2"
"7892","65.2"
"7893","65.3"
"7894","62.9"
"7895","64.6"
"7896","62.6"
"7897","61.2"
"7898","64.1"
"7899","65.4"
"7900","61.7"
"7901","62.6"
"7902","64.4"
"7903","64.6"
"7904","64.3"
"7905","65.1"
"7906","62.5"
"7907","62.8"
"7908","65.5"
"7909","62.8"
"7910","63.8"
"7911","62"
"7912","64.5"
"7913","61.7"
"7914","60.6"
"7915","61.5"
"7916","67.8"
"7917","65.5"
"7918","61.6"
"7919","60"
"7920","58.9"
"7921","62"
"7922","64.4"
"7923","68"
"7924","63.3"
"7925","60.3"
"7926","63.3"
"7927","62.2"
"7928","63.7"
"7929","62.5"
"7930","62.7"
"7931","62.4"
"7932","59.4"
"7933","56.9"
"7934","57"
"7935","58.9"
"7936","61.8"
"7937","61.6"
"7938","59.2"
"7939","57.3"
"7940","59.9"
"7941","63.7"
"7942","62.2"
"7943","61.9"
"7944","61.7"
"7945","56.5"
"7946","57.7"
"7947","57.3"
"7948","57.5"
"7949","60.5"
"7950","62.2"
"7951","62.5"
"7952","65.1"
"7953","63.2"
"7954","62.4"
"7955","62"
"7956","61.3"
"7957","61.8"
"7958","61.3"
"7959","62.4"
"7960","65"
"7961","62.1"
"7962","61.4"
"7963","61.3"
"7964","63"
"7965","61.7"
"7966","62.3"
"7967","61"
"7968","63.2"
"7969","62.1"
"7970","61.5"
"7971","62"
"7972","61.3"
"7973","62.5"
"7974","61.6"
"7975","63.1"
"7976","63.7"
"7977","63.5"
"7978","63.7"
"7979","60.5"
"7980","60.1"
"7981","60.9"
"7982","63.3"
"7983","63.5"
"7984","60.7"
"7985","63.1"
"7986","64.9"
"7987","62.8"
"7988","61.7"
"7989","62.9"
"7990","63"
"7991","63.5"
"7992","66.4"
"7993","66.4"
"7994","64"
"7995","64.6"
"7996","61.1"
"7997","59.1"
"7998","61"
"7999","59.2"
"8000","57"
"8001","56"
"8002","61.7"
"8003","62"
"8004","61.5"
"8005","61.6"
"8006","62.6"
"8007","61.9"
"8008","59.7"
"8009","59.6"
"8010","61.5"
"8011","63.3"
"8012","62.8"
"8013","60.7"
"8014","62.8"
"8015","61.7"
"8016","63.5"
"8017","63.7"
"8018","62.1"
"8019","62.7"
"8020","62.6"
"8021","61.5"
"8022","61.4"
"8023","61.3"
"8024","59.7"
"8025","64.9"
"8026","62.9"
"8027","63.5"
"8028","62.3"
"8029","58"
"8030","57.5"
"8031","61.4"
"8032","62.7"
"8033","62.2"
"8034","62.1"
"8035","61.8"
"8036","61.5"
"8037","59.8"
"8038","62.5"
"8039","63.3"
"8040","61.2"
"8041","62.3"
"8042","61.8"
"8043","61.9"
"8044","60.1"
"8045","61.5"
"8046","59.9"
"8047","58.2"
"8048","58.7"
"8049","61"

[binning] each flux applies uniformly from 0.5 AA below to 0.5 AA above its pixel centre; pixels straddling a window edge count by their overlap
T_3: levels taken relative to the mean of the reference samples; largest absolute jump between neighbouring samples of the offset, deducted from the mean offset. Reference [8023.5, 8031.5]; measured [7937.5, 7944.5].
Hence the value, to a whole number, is -4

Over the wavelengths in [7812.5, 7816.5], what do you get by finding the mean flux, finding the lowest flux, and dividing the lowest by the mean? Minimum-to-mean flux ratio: 0.958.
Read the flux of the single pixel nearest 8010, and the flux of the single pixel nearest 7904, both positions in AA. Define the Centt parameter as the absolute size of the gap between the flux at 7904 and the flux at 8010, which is 2.8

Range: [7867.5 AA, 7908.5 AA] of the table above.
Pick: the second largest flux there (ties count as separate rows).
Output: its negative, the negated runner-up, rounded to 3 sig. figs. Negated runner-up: -66.9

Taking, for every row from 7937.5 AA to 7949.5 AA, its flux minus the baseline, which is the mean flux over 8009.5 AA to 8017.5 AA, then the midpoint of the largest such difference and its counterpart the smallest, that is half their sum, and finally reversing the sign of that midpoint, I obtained 2.4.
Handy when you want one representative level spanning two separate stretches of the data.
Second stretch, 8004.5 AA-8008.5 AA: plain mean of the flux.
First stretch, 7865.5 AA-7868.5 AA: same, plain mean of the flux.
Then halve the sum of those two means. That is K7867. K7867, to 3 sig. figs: 63.3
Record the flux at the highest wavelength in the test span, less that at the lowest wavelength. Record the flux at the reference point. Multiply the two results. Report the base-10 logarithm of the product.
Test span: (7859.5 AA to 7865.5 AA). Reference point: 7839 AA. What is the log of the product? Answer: 1.10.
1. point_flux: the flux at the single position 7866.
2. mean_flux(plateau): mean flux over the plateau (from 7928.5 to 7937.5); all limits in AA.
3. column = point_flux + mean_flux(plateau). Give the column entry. 125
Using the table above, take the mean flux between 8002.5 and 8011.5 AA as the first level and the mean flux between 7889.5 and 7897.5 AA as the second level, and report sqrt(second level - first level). 1.66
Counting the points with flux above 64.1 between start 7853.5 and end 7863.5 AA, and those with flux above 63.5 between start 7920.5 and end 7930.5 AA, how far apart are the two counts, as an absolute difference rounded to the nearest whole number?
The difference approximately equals 6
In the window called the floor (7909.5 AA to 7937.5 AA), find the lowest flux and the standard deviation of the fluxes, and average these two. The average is 29.8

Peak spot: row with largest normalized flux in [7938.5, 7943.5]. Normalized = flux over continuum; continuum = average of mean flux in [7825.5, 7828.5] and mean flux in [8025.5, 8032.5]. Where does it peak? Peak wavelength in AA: 7941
